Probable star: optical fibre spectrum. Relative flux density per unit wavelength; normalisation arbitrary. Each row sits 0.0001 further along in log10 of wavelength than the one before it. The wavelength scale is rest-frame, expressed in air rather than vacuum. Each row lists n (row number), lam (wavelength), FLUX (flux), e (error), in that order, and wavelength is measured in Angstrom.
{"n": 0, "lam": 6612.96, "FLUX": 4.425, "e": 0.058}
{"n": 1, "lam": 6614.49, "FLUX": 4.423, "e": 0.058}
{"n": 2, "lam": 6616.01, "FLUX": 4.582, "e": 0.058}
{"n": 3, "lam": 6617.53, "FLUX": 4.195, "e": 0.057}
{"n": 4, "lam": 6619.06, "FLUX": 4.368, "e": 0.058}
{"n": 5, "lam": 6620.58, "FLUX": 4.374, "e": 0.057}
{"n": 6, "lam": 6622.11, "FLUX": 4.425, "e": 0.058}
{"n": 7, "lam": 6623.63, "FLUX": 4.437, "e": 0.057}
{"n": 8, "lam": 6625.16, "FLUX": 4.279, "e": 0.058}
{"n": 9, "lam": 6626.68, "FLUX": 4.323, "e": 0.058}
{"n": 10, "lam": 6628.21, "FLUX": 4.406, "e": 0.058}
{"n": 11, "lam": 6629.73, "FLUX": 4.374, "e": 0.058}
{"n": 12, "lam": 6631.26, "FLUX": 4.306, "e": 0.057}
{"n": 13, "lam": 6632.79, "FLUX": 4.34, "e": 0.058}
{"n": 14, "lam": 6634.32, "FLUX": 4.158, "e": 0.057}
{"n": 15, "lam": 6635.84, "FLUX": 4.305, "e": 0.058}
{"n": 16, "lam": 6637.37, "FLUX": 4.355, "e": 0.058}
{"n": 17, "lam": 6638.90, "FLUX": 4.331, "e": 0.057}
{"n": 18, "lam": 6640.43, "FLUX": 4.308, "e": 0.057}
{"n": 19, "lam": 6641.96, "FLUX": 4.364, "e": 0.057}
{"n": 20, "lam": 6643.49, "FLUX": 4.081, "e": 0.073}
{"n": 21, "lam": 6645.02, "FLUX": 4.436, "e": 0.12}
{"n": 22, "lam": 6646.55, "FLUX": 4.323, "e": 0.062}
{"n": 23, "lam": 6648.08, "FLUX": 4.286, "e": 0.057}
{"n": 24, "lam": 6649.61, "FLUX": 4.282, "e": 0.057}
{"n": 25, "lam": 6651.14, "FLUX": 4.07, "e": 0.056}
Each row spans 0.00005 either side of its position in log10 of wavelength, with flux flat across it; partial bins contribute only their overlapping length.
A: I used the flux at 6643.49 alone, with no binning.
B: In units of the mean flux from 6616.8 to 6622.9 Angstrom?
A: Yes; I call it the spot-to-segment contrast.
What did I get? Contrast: 0.940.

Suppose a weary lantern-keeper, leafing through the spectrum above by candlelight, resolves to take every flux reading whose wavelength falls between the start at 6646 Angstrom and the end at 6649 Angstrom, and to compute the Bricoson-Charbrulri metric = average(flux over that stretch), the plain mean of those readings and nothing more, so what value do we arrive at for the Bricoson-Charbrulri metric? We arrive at 4.304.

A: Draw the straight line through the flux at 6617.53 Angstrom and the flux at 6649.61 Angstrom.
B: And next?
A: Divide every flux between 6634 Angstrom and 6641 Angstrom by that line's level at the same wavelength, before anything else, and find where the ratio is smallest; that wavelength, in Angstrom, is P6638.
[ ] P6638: 6634.32 Angstrom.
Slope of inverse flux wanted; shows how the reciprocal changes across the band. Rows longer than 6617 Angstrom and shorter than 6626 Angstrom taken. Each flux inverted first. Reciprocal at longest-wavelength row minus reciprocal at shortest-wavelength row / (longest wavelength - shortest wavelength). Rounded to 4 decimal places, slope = -0.0006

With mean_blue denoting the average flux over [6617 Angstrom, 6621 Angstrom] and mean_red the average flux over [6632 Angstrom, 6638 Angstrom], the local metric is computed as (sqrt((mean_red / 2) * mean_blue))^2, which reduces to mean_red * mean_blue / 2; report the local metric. 9.25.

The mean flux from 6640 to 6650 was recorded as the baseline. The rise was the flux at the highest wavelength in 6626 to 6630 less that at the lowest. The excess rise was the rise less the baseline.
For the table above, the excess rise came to -4.25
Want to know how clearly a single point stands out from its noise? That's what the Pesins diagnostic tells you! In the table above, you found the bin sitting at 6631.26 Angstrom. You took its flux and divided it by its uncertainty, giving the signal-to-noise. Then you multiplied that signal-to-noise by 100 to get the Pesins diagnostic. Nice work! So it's 7554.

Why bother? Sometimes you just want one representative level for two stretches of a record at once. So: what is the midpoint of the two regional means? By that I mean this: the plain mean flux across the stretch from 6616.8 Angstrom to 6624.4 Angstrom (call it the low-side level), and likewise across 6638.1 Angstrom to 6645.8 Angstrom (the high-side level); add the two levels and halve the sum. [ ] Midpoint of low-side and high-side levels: 4.33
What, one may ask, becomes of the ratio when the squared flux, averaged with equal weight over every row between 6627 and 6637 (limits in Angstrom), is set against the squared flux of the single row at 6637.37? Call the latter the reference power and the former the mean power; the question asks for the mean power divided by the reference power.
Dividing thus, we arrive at 0.98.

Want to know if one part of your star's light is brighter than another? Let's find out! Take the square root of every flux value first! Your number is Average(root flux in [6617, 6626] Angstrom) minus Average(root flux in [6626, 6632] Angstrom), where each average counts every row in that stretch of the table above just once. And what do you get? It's -0.001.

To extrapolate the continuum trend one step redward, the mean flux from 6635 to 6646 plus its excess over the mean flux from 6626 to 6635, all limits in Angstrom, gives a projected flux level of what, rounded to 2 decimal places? 4.31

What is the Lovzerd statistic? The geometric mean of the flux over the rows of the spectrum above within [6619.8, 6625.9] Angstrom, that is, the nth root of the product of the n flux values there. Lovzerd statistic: 4.38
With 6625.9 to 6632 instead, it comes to 4.35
